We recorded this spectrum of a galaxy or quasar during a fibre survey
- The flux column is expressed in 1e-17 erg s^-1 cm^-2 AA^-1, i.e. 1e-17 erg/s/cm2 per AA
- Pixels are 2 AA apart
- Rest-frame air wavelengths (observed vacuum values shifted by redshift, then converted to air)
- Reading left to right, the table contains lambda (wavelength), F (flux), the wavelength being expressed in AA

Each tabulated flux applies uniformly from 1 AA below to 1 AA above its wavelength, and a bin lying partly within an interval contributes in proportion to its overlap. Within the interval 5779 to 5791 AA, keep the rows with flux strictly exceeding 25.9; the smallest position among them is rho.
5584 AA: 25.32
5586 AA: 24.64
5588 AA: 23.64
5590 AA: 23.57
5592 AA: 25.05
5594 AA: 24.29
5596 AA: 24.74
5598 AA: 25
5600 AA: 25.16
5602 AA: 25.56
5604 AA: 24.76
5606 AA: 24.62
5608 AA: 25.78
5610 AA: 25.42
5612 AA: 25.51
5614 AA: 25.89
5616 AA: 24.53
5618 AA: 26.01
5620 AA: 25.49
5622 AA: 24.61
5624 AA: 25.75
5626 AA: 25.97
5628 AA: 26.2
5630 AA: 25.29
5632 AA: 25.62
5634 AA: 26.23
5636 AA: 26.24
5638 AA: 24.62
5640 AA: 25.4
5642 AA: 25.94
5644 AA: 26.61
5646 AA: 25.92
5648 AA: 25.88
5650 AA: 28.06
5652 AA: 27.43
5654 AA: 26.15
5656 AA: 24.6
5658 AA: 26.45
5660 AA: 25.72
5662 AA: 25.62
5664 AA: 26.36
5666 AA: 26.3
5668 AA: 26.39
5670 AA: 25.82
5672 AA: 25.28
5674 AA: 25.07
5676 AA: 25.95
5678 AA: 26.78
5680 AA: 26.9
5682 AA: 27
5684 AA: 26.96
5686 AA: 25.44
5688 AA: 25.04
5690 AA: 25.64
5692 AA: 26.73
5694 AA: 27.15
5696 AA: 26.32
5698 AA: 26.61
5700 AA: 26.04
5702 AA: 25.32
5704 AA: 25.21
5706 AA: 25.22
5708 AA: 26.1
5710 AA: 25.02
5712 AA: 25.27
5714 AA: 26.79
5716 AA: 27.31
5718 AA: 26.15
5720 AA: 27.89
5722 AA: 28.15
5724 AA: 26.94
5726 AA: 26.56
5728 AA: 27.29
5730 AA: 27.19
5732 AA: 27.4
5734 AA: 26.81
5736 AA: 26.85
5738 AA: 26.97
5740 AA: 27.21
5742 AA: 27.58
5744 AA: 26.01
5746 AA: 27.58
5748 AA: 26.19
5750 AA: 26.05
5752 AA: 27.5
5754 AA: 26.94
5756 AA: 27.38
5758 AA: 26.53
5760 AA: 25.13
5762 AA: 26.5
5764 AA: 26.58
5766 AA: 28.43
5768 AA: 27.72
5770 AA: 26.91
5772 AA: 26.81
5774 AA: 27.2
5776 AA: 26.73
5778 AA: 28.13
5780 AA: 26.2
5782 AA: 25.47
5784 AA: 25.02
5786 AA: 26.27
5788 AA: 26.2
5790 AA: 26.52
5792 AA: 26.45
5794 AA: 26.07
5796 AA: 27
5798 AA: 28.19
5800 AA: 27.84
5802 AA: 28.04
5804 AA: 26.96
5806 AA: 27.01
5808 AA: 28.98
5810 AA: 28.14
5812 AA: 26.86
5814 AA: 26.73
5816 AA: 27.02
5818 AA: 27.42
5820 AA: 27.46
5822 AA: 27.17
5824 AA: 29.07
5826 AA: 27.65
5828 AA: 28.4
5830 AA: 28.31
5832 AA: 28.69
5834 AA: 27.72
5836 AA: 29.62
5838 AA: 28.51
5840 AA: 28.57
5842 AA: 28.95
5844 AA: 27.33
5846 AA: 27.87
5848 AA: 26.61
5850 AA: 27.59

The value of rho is 5780 AA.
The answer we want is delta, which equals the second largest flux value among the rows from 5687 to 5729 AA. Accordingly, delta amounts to 27.89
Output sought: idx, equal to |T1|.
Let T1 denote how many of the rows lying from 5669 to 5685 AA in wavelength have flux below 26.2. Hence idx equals 4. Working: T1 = 4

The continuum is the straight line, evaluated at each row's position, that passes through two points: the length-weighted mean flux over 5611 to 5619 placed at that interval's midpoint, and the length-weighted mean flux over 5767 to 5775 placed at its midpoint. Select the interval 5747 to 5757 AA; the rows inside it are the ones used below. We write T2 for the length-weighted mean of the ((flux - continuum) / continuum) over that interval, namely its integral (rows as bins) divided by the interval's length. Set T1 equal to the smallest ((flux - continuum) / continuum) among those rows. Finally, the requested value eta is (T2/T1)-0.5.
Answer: -0.3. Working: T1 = -0.033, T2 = -0.005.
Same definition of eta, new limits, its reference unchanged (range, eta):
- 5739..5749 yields -0.6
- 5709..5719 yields -0.2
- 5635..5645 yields -0.5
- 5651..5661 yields -0.6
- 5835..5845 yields -1.6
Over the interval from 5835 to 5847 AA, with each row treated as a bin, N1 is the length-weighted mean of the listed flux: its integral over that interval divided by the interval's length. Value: 28.5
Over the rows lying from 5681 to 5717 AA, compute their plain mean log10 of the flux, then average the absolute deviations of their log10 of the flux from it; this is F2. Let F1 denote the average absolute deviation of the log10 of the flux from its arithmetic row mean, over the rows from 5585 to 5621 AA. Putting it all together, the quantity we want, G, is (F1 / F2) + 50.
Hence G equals 50.8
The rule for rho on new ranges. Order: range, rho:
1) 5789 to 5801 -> 5790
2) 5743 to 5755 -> 5744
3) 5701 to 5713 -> 5708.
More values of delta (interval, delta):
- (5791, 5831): 28.98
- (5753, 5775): 27.72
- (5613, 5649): 26.24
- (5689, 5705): 26.73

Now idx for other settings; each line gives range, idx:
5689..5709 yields 6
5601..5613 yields 6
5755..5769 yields 1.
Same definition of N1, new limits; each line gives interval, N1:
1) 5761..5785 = 26.8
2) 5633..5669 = 26.1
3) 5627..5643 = 25.7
